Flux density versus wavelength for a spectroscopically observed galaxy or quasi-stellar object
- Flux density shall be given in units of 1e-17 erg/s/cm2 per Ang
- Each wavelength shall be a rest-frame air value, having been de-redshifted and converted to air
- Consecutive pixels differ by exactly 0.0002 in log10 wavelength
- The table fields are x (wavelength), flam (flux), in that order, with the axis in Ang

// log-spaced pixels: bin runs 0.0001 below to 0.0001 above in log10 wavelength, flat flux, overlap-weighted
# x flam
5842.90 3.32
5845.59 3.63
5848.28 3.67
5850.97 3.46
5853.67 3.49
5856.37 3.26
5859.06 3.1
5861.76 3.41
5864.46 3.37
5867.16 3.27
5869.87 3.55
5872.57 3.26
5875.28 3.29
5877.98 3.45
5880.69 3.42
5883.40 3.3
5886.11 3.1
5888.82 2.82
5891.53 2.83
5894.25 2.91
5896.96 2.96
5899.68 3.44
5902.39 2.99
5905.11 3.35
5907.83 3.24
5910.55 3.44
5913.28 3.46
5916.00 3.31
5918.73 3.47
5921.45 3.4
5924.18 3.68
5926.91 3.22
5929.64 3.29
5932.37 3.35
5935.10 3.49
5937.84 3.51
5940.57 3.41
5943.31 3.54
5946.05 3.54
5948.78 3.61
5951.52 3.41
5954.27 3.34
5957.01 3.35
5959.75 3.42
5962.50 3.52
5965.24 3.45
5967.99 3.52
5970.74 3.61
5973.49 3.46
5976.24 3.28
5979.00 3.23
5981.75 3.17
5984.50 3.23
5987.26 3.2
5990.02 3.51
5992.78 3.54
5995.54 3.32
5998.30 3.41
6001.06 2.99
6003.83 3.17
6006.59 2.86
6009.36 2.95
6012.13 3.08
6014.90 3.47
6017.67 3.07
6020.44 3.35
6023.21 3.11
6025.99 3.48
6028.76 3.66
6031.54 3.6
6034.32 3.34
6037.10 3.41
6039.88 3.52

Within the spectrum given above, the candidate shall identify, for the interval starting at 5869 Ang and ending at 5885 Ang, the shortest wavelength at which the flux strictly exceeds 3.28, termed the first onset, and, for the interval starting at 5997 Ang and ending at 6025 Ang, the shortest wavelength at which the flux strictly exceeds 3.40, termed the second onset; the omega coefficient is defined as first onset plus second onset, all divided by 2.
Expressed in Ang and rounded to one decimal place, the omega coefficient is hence 5934.1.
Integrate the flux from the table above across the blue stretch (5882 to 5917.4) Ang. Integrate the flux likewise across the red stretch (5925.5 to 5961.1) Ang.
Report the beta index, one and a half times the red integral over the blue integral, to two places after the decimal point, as 1.63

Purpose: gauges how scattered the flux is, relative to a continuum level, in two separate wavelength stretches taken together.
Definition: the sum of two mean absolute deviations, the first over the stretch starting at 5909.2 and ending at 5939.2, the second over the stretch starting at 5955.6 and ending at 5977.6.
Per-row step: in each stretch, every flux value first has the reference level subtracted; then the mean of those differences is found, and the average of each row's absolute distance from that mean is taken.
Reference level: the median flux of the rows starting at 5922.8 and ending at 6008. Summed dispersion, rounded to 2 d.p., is 0.17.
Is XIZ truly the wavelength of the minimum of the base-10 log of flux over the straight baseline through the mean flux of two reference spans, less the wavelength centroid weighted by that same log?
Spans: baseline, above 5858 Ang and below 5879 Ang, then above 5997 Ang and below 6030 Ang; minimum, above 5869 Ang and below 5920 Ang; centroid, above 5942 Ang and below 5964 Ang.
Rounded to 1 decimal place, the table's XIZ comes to -62.9 Ang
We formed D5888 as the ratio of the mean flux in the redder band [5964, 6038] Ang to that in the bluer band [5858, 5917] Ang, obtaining 1.02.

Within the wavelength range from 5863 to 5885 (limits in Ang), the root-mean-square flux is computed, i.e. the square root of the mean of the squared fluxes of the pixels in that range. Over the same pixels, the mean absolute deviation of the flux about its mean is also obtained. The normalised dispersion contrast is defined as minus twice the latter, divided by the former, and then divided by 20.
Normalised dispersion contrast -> -0.0025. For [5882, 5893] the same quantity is -0.0062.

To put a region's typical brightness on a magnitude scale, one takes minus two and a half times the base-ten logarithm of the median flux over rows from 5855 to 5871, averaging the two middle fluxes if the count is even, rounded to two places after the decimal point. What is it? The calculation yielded -1.30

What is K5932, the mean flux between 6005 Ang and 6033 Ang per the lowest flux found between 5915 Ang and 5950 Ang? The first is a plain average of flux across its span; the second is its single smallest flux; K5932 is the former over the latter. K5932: 1.01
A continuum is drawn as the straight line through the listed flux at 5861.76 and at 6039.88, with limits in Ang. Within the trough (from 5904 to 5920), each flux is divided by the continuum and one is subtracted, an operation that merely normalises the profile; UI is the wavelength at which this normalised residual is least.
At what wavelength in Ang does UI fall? 5907.83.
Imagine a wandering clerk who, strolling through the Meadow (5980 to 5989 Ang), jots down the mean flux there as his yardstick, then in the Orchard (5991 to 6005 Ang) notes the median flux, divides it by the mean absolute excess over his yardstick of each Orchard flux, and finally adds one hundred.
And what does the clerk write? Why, 118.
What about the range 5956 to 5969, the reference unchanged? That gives 114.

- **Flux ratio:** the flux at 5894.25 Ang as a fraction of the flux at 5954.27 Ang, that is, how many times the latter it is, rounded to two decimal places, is 0.87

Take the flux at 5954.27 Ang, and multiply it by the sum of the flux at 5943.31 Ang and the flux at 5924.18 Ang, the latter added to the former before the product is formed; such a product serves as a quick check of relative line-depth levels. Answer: 24.1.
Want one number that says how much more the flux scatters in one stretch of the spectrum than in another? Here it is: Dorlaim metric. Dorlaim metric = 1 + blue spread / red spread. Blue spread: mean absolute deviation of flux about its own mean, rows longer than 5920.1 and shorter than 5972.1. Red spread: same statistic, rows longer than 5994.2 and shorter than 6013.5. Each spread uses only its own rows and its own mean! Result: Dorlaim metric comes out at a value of 1.6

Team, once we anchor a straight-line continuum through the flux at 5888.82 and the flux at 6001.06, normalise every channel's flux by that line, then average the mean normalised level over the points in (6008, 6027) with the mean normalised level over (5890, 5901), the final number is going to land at 1.07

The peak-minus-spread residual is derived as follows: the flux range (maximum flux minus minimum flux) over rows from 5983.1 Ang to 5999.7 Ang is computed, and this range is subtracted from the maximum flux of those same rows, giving 3.20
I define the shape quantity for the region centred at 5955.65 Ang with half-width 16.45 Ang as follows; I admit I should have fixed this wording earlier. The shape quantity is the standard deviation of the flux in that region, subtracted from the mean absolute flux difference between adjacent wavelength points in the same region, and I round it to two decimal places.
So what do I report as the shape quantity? -0.01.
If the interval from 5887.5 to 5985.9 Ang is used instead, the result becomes -0.08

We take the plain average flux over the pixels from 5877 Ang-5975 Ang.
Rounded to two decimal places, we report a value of 3.35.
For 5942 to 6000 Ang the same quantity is 3.41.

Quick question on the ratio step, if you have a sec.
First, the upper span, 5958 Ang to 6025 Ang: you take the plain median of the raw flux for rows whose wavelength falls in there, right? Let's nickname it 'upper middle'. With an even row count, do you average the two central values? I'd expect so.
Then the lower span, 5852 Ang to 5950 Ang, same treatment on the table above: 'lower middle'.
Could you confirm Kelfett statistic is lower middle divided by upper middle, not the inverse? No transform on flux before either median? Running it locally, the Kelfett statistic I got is 1.02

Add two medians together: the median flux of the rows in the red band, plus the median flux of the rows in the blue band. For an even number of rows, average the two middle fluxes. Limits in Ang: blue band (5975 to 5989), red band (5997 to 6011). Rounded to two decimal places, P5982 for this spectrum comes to 6.22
